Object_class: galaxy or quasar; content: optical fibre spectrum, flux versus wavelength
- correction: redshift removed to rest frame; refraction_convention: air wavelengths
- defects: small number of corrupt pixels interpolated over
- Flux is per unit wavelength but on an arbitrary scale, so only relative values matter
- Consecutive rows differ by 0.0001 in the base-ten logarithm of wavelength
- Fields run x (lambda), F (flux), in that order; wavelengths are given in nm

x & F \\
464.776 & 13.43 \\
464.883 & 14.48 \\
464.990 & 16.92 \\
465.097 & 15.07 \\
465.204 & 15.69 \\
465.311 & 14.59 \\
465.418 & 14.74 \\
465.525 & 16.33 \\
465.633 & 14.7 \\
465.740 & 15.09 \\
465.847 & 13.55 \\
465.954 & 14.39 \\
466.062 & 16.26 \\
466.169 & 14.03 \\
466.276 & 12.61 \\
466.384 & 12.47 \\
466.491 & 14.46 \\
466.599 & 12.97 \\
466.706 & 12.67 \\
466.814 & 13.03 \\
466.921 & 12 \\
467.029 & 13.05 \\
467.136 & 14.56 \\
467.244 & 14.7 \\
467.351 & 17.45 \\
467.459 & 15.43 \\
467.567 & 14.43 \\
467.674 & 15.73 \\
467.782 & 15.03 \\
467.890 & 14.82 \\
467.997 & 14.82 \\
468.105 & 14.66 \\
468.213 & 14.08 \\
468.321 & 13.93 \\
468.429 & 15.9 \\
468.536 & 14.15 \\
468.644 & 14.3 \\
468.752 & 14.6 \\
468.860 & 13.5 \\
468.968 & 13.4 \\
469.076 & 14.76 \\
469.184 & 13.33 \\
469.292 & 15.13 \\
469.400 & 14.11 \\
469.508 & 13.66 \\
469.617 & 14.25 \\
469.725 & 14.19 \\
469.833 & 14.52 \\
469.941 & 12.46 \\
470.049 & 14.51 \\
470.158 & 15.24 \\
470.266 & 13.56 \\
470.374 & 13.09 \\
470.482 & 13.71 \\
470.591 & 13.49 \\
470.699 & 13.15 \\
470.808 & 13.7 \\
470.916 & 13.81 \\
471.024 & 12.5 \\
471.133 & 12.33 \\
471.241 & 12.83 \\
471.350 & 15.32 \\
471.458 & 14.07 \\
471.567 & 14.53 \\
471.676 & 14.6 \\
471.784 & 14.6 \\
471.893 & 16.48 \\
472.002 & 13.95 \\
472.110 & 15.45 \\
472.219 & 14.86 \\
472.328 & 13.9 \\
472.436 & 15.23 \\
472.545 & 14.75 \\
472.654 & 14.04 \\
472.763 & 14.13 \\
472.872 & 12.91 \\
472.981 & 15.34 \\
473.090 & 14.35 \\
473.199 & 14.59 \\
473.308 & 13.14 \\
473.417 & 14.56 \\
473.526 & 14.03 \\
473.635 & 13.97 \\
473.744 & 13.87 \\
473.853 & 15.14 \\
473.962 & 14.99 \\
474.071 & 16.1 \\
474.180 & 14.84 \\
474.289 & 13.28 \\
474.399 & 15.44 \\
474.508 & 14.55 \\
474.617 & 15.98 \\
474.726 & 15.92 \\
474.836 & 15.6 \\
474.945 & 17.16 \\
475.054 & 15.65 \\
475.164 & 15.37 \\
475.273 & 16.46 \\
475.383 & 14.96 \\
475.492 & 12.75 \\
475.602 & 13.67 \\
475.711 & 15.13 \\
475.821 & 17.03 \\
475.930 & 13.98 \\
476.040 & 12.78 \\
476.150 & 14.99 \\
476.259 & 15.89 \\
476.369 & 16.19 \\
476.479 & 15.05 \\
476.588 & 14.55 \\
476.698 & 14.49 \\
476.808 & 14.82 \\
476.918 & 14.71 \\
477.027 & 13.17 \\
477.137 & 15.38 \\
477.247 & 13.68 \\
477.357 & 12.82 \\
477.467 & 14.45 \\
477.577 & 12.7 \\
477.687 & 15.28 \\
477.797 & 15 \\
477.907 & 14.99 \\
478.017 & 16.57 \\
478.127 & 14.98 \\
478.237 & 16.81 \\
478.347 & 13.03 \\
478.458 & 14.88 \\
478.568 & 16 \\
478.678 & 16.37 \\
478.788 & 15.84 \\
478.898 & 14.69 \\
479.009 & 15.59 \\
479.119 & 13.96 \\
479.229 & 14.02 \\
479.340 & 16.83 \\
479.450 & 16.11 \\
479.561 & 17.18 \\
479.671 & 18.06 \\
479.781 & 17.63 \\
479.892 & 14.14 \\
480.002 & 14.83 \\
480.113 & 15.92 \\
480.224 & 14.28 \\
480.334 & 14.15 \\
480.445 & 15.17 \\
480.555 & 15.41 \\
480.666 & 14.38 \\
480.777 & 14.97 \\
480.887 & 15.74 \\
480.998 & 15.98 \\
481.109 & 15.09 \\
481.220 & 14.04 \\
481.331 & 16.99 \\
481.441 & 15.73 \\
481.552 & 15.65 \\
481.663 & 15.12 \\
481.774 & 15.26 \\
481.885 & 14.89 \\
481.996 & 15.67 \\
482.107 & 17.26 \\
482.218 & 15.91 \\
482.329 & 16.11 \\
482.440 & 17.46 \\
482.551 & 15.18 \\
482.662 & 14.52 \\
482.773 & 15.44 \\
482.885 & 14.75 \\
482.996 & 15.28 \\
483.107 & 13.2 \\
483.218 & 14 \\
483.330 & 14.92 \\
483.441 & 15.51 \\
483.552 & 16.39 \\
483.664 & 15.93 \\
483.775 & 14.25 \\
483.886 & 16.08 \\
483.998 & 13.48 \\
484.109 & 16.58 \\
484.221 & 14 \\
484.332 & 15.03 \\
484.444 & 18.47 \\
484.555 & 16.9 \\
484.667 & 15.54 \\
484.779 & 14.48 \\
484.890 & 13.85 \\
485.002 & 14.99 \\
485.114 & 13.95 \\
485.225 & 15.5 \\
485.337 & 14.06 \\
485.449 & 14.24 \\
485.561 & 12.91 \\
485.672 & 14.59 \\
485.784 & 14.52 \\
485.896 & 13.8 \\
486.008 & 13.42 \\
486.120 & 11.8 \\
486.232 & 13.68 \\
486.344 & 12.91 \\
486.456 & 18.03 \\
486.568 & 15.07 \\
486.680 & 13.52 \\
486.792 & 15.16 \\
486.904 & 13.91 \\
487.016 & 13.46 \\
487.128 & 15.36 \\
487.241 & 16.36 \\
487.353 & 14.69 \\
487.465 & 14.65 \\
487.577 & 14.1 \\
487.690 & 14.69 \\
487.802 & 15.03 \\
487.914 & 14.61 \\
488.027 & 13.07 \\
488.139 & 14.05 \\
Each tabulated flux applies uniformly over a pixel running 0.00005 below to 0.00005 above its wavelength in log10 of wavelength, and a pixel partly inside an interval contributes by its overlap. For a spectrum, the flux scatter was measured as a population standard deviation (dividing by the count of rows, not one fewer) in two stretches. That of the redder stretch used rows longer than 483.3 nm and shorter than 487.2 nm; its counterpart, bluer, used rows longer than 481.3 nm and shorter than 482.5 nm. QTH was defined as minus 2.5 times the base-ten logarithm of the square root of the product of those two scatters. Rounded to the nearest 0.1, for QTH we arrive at -0.1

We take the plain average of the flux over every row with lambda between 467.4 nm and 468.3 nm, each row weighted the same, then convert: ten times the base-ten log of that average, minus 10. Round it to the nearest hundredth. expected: 1.72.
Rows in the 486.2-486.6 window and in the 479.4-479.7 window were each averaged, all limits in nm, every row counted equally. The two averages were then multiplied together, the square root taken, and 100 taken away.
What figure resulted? -84.0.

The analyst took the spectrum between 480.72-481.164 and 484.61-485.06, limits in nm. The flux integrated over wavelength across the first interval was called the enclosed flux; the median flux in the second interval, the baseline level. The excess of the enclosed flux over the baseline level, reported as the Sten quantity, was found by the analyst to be -7.9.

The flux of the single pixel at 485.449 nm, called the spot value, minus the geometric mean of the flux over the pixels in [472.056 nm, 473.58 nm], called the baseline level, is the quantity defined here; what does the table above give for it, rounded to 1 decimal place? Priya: -0.1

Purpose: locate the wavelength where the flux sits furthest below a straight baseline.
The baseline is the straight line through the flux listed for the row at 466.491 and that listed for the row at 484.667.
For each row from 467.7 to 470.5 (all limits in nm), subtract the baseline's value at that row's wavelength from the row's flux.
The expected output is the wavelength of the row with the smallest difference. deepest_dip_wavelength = 469.941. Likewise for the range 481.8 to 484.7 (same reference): 483.107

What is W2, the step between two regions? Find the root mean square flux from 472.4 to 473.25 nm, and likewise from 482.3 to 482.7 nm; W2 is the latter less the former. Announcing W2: 1.4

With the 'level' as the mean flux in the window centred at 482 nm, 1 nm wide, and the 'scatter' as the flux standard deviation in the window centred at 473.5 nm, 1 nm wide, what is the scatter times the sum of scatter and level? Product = 10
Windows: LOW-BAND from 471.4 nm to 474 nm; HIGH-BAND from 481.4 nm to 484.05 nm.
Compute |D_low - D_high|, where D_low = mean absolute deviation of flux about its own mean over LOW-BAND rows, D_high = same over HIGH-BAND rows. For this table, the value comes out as 0.19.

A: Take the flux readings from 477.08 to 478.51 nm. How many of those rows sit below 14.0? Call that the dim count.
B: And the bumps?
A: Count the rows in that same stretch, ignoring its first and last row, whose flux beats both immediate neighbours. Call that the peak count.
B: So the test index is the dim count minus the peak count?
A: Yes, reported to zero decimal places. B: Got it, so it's 0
